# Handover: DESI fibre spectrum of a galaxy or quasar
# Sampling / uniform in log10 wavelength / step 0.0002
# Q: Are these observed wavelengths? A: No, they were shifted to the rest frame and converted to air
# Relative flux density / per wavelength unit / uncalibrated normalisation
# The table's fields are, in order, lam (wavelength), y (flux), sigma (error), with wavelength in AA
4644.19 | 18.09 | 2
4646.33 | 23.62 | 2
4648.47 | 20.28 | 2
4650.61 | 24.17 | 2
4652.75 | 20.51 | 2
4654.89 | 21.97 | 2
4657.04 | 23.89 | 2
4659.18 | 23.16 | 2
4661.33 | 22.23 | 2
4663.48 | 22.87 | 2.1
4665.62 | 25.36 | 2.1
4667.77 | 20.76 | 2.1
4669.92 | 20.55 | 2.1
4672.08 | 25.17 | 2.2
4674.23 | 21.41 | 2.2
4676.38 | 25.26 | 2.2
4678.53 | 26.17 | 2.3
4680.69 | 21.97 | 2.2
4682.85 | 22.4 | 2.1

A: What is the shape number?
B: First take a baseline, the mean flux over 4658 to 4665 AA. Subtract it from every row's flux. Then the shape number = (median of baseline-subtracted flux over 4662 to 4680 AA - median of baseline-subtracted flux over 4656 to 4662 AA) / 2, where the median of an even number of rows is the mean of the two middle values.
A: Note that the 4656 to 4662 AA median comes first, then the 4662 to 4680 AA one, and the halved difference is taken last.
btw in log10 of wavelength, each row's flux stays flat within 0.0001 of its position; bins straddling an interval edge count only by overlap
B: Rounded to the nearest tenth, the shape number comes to 0.4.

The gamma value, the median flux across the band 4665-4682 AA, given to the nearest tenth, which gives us 23.6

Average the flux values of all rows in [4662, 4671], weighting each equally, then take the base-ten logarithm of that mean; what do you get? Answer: 1.35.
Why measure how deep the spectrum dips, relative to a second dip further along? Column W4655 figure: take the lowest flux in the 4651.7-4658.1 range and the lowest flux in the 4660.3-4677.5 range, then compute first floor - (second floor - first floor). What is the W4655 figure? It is 20.5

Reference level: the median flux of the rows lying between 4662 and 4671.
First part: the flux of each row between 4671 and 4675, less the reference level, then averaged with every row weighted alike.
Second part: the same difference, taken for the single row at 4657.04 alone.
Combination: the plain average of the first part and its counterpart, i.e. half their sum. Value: 1.8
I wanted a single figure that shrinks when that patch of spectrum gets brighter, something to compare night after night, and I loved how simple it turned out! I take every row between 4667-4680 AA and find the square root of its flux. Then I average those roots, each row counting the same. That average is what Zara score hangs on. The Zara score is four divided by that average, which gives 0.831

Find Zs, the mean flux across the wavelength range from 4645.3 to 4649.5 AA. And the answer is 22.0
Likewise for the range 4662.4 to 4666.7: 24.1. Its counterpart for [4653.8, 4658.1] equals 22.9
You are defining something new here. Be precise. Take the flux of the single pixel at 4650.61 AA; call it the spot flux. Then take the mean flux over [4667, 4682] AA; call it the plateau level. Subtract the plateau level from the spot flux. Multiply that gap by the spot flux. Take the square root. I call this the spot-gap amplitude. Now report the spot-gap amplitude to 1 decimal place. 5.2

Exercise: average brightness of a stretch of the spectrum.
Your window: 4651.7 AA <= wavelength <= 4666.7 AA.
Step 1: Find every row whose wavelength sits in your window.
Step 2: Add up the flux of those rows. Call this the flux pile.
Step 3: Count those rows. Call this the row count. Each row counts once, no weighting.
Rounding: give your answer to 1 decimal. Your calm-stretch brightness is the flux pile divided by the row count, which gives 22.9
